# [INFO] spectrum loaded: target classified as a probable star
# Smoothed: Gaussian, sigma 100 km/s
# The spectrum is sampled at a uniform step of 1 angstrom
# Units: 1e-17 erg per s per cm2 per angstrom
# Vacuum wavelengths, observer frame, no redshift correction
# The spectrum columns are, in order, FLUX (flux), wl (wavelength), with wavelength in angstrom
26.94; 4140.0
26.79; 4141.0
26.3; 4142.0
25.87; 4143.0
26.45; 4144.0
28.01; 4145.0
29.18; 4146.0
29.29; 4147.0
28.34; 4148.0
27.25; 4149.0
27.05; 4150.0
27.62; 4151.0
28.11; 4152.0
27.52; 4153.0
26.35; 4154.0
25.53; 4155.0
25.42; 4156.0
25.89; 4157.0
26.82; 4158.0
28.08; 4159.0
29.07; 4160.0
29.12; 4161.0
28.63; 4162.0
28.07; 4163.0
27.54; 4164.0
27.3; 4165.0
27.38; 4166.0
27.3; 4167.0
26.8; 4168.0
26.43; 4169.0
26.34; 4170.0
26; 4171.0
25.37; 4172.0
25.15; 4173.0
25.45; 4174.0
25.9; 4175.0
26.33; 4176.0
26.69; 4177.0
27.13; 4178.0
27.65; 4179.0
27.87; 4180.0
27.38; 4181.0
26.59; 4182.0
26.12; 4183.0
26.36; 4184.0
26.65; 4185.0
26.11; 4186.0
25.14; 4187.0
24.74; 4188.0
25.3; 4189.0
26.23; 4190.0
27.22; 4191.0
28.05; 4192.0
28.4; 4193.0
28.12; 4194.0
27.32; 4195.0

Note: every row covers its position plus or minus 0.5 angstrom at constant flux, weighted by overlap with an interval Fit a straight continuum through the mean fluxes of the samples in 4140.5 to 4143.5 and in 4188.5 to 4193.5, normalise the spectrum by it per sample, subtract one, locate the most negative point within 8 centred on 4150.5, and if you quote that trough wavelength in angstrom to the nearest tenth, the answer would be 4154.0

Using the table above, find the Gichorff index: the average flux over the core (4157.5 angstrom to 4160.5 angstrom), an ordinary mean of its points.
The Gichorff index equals 28.0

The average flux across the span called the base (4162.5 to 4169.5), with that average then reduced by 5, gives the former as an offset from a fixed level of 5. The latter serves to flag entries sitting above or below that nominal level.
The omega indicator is 22.3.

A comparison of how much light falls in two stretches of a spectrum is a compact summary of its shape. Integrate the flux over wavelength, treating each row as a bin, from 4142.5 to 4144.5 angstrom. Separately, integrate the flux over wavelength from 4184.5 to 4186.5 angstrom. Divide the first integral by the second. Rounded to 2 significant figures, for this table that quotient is 0.99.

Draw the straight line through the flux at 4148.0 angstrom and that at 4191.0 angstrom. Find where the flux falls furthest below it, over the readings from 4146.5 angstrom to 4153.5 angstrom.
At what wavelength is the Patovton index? 4150.0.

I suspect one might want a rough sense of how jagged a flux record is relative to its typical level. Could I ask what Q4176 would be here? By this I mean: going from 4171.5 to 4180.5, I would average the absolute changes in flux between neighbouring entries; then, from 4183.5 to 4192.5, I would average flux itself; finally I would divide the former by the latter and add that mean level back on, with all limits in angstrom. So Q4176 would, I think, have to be 26.2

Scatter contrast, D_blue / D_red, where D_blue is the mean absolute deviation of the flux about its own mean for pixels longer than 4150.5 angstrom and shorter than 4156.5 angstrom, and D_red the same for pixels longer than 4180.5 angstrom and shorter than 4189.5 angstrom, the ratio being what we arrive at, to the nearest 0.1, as 1.5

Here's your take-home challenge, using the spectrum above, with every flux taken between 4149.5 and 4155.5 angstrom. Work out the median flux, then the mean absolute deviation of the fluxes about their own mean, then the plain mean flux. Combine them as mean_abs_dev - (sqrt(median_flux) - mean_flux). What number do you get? 22.5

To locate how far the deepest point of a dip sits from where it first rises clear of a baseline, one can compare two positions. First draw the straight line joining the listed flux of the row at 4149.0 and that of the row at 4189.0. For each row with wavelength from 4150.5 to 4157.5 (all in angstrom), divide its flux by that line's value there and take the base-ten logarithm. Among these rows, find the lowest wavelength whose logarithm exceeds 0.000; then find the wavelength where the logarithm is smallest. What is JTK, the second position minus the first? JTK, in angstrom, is 5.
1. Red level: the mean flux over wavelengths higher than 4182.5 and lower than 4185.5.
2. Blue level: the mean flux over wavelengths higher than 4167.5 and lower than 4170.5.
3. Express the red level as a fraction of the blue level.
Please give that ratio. 0.994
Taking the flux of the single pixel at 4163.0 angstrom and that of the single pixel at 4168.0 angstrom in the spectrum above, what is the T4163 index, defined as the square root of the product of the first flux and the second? 27.4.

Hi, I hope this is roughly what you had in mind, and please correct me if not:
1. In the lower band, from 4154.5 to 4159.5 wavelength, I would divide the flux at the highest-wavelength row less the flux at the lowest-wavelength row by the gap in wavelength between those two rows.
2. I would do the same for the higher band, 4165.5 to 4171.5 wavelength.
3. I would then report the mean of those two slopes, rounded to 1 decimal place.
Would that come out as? 0.2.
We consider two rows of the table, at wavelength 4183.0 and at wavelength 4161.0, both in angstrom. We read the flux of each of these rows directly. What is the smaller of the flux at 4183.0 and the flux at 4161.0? 26.1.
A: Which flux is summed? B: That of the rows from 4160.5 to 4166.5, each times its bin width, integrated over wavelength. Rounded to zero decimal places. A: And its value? 168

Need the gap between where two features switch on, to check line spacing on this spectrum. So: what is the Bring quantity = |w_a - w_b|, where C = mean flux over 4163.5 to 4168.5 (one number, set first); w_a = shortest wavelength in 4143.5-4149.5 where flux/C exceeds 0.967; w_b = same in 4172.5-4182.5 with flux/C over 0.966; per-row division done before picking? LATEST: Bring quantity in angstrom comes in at 33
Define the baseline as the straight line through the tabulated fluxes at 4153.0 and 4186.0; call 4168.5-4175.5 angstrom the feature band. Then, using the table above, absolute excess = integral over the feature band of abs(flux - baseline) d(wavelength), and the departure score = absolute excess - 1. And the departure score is 5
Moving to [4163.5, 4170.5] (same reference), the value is 2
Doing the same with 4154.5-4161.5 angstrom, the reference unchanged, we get 9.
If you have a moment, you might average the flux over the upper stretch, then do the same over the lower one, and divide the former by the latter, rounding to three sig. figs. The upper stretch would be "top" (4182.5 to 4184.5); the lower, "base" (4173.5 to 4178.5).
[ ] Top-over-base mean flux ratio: 0.998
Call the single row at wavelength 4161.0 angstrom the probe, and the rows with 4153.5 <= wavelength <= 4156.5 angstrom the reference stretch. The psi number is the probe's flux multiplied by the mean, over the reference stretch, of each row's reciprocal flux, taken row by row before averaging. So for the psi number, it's 1.13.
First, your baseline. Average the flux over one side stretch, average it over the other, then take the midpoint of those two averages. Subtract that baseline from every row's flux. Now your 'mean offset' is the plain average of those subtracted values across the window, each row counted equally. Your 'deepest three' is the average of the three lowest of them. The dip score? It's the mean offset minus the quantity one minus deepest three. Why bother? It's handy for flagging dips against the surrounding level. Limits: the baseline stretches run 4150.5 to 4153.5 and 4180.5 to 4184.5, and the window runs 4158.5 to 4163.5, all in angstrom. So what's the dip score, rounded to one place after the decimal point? 1.5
